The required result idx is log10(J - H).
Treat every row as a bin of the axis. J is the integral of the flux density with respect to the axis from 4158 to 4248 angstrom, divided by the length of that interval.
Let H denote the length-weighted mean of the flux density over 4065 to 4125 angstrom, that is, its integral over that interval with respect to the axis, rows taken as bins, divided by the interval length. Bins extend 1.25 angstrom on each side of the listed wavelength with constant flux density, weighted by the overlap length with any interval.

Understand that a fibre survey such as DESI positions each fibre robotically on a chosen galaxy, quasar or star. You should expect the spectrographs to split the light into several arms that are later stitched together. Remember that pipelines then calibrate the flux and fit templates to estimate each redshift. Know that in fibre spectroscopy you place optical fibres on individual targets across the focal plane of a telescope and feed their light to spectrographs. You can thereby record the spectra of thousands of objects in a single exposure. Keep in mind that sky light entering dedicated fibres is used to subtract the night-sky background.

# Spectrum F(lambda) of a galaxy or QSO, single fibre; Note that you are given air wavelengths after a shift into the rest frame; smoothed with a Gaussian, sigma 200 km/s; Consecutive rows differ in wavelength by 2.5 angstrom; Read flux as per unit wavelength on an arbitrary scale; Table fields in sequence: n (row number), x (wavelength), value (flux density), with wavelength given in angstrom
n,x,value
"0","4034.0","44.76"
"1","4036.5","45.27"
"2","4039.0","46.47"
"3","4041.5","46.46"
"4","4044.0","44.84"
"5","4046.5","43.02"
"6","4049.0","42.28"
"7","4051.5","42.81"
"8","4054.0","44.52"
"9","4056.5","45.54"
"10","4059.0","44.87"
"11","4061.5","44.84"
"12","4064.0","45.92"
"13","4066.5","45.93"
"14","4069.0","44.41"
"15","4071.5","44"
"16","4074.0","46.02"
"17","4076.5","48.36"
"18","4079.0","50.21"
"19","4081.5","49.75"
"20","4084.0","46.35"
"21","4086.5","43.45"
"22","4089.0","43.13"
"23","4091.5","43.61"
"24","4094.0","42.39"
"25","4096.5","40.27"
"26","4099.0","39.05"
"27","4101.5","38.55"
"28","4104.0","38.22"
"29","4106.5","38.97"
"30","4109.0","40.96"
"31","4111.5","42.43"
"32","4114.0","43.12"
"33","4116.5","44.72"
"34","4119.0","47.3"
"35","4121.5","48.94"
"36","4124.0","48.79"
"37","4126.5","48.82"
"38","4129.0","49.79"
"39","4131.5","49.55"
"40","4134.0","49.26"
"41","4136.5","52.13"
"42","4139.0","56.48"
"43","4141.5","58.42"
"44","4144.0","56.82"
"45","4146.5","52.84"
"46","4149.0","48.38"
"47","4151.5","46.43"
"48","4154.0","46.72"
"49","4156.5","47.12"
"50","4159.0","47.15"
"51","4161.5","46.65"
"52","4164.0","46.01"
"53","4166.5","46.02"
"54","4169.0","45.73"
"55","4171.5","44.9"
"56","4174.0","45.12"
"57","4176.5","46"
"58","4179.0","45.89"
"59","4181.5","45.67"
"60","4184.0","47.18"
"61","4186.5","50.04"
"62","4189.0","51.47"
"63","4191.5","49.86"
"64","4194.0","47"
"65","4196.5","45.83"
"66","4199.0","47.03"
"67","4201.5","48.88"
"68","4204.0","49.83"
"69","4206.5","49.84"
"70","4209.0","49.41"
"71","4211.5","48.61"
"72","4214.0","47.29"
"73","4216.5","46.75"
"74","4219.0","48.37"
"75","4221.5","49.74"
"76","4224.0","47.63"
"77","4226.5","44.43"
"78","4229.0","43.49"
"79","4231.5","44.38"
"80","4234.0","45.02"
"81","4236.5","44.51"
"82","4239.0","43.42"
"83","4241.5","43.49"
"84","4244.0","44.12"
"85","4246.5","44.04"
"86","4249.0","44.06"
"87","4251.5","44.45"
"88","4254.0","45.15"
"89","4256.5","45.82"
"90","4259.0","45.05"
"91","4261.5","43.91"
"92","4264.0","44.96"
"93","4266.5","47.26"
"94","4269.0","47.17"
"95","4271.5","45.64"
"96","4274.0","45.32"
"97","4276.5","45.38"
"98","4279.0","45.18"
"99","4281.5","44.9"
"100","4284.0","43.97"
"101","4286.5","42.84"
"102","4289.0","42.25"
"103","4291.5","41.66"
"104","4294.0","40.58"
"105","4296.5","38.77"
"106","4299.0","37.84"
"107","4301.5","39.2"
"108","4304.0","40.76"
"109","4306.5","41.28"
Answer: 0.41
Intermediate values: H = 44.1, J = 46.7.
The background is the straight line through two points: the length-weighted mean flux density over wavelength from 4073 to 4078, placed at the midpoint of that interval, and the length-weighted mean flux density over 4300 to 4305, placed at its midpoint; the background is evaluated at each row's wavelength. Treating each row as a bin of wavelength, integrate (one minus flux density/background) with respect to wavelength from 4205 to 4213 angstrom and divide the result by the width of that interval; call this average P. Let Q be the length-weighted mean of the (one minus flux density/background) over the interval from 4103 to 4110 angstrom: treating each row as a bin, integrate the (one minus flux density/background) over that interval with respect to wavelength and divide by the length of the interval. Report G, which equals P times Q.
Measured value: -0.022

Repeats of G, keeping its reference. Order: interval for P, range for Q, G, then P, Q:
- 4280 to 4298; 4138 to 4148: 0.011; -0.05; -0.24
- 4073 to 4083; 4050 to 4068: -0.002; -0.03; 0.06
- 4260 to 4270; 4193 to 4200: 0.008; -0.11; -0.07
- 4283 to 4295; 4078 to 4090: -0.001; -0.05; 0.01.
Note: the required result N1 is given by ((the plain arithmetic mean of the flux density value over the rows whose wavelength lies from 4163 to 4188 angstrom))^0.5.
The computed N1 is 6.80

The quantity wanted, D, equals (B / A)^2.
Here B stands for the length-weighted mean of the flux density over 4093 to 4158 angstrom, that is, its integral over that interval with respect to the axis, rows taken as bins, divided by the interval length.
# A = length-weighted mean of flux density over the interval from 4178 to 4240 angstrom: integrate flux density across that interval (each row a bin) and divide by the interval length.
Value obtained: 0.98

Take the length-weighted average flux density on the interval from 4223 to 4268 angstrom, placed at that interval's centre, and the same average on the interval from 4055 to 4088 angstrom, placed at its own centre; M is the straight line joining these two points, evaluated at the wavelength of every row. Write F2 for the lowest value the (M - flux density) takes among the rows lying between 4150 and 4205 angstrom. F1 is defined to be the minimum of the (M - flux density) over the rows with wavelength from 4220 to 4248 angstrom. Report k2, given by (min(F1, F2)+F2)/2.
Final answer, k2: -6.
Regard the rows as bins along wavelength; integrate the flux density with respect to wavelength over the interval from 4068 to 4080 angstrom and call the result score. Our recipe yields 559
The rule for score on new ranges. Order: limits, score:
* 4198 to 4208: 490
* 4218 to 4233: 694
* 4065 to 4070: 226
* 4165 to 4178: 592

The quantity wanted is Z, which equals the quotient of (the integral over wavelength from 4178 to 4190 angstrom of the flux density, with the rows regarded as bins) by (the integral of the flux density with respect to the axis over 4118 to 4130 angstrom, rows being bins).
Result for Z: 0.99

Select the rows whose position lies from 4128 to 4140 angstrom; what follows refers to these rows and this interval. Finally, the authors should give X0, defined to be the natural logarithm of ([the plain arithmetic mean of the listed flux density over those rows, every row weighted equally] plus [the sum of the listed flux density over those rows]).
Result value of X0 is 5.73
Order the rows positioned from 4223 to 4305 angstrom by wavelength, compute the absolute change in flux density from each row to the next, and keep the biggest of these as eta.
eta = 3.2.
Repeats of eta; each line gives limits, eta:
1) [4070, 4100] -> 3.4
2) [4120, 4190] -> 4.5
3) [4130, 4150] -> 4.5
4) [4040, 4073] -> 1.8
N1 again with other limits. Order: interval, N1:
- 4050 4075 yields 6.70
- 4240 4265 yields 6.67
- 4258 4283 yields 6.74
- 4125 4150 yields 7.23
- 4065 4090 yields 6.79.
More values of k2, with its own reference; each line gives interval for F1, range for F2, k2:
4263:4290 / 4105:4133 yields -4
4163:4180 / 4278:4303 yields -1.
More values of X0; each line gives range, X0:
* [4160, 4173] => 5.62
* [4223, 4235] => 5.60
